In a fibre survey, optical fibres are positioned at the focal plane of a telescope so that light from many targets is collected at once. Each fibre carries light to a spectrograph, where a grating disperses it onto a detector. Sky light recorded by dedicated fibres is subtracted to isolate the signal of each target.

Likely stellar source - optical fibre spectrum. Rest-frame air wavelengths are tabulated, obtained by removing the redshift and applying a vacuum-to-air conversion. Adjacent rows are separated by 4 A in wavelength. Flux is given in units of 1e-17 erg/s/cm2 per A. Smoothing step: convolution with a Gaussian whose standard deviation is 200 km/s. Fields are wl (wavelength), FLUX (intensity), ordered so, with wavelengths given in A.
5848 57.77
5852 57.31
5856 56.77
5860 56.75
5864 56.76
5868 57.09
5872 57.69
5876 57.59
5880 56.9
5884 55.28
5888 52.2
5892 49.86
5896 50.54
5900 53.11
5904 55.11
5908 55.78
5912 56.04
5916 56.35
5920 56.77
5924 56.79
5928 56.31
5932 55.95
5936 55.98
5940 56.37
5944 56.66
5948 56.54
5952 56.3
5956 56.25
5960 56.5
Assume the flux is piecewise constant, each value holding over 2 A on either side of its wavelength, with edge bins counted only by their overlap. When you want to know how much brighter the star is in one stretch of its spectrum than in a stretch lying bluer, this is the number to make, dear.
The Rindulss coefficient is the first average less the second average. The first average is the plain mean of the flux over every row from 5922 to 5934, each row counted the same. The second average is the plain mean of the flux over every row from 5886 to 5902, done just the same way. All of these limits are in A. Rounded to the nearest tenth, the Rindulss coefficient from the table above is 4.9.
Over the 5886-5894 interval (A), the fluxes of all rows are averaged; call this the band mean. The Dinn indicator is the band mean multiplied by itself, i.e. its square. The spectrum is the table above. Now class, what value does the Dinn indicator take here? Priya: 2604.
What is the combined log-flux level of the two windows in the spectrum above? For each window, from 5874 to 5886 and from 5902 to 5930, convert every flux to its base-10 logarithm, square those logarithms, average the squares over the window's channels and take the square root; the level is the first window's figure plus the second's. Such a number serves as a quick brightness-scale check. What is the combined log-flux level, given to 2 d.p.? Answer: 3.50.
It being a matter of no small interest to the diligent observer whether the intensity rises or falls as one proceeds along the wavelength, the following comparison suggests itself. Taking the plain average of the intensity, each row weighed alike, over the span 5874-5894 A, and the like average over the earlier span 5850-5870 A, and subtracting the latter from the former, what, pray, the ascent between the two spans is -2.6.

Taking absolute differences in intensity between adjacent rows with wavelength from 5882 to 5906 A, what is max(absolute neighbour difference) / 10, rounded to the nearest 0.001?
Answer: 0.308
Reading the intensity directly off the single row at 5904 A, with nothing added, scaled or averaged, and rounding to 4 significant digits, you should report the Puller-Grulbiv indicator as 55.11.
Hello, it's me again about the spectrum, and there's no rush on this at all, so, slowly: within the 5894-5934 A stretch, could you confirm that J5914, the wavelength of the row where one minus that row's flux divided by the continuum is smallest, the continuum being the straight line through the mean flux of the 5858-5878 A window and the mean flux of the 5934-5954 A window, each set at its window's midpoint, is 5924 A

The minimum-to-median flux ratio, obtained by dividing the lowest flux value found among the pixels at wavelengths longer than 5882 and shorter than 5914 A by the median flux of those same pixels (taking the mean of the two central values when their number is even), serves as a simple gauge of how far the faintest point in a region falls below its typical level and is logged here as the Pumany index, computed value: 0.921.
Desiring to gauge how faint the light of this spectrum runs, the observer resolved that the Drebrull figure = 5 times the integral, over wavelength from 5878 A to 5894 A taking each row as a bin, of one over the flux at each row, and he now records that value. 1.498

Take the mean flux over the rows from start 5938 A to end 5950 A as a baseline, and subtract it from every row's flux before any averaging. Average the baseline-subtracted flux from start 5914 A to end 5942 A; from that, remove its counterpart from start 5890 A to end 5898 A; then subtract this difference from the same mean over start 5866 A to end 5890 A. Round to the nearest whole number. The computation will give -7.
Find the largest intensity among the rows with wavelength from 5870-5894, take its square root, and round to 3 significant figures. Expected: 7.60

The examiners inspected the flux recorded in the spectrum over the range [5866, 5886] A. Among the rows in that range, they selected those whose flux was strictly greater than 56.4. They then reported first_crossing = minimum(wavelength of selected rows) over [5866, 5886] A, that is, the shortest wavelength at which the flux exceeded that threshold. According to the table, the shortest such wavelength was 5868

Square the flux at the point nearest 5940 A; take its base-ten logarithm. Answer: 3.50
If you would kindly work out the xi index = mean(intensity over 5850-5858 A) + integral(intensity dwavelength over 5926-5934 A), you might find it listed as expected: 506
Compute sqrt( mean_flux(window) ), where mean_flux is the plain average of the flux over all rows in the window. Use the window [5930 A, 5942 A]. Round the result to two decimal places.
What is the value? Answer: 7.49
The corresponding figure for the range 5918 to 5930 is 7.52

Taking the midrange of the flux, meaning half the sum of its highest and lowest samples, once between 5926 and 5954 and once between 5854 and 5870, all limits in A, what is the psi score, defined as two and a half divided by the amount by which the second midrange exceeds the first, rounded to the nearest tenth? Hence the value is 4.1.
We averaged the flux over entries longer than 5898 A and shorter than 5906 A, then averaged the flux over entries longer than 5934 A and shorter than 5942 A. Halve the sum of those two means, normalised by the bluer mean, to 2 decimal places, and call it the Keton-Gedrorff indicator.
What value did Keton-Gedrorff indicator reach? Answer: 1.02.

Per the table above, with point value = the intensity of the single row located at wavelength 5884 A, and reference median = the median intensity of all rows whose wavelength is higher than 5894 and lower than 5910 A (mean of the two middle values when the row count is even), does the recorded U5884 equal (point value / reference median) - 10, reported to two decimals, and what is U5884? -8.98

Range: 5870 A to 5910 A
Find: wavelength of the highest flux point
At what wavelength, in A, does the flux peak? 5872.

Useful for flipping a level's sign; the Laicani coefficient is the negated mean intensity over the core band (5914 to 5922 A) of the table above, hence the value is -56.6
